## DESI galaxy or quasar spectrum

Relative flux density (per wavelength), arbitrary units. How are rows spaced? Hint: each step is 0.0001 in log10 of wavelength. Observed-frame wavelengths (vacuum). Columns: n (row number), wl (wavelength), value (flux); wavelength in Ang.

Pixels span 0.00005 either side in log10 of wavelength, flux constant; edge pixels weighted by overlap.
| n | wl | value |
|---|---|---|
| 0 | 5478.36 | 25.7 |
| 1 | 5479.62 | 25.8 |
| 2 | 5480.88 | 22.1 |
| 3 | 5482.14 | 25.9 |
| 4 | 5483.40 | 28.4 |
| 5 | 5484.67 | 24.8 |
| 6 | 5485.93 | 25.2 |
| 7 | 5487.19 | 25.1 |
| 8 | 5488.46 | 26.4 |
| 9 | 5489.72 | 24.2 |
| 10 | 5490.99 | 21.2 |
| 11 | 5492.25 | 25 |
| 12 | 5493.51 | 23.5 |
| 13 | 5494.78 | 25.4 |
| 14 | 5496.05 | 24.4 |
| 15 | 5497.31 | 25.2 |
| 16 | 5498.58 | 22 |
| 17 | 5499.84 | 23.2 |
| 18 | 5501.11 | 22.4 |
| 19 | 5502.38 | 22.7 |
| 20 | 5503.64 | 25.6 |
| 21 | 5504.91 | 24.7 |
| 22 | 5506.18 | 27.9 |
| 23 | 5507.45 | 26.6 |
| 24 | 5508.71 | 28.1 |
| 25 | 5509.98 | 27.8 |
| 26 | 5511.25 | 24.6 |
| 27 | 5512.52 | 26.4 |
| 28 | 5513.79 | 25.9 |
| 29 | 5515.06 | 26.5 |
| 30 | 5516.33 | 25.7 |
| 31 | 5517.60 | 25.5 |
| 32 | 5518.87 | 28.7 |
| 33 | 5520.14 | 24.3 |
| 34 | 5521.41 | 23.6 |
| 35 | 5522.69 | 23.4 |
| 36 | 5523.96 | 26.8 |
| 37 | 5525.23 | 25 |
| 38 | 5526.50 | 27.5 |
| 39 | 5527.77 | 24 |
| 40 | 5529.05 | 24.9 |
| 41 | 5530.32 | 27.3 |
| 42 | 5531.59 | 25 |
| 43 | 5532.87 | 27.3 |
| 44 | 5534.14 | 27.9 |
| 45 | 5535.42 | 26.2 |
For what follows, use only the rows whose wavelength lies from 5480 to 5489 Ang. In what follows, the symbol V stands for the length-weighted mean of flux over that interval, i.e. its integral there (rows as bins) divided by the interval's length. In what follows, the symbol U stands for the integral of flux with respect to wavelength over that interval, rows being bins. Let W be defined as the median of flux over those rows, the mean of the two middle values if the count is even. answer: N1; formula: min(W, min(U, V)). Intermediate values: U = 229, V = 25.4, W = 25.2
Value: 25.2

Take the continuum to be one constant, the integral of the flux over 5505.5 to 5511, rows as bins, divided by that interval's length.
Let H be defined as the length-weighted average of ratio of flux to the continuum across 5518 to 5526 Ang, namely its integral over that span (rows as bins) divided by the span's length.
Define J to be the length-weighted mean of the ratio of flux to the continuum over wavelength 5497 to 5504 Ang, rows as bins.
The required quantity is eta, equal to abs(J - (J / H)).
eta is 0.068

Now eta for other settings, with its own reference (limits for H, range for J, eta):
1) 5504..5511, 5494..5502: 0.018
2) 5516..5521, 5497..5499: 0.046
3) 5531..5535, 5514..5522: 0.025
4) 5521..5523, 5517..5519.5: 0.168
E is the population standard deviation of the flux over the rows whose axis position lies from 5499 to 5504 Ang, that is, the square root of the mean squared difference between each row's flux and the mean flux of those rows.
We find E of 1.3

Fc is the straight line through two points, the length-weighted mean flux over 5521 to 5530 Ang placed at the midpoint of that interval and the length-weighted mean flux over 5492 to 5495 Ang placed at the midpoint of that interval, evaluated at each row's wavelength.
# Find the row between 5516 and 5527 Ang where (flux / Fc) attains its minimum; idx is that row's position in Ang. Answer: 5522.69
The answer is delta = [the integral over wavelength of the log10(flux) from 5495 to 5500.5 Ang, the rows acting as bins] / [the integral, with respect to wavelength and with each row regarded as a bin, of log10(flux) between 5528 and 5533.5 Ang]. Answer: 0.97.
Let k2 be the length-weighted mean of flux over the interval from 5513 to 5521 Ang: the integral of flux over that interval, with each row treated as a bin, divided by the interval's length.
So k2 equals 26.0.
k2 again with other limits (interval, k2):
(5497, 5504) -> 23.4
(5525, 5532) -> 25.7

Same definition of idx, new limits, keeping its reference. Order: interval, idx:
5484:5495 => 5490.99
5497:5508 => 5498.58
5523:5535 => 5527.77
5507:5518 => 5511.25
